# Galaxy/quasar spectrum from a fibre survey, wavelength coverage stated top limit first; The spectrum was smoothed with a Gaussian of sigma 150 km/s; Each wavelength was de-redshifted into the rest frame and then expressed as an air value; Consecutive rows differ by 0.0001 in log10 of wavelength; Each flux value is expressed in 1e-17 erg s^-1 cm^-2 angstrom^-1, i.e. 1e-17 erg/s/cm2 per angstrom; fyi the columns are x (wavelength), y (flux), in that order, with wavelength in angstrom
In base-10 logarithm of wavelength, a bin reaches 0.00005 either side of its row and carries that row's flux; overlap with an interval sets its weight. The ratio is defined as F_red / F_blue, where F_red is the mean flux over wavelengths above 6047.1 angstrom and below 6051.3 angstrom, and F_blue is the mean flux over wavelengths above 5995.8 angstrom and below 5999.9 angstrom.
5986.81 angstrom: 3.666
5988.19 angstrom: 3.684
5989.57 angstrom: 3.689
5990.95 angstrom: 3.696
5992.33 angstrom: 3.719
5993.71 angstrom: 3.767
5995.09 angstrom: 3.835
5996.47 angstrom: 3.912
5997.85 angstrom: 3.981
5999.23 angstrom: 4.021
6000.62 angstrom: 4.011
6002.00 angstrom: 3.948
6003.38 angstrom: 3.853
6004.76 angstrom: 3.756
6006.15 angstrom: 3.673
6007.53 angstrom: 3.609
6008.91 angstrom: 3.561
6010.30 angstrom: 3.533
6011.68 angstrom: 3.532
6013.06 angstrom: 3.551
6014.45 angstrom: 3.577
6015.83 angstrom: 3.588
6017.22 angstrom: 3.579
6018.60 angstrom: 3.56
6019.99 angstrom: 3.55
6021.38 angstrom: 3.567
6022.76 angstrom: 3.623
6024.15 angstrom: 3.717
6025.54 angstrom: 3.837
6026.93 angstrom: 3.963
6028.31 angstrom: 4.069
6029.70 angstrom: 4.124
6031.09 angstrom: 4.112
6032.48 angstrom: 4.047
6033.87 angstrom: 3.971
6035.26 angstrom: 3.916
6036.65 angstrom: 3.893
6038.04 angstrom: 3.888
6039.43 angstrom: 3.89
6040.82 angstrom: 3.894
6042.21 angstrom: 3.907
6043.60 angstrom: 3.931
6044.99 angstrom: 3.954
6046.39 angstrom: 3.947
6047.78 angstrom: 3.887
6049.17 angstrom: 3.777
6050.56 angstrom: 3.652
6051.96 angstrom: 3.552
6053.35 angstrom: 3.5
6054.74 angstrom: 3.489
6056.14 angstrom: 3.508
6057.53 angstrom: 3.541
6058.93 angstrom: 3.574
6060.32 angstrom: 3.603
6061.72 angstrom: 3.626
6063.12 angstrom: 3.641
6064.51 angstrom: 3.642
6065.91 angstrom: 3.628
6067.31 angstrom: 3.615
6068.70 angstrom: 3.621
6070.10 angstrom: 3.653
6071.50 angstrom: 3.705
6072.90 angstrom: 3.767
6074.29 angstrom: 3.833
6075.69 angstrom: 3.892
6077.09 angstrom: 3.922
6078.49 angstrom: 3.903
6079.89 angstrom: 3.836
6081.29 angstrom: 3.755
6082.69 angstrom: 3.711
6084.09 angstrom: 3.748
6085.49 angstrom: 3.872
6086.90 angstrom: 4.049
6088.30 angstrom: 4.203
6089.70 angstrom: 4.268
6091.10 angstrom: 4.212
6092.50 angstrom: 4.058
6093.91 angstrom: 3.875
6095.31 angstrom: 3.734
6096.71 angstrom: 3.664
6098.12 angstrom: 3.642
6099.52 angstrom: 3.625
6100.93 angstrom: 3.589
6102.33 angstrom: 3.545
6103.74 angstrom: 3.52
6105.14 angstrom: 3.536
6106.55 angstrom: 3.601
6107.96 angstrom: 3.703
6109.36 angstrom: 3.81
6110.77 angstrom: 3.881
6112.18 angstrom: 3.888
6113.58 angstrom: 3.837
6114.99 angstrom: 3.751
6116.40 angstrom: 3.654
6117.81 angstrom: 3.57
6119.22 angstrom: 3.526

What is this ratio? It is 0.95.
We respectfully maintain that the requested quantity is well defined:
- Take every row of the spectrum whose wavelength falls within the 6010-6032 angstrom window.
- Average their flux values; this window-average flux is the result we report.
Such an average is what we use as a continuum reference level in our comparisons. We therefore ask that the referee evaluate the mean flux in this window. 3.72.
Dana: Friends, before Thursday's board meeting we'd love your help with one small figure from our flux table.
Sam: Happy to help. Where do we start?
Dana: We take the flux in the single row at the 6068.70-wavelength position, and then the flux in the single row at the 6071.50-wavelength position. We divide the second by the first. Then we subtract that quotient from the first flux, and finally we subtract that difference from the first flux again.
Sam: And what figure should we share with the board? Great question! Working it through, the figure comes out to 1.02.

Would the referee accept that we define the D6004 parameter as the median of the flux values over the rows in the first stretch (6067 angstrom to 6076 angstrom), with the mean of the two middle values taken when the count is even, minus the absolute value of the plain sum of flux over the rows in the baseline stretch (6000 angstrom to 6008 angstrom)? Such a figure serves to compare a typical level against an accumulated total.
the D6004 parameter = -19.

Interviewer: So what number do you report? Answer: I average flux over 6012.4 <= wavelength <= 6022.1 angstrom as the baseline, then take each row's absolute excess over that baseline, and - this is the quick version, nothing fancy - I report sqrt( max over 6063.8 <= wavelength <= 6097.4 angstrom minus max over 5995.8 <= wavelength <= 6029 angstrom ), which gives 0.45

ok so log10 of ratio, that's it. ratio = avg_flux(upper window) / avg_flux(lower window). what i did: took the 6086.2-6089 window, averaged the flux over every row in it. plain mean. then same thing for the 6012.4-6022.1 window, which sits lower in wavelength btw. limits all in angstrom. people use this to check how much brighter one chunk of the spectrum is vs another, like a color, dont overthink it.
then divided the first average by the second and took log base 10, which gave 0.06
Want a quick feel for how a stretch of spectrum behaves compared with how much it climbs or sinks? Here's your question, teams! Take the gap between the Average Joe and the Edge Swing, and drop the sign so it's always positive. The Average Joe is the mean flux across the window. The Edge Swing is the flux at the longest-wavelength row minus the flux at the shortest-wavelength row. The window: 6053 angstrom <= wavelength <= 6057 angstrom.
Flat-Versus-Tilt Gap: 3.5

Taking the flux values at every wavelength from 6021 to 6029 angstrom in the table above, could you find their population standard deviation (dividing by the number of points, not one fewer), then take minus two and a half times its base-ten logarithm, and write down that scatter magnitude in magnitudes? 1.9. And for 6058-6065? 4.0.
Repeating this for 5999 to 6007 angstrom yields 2.2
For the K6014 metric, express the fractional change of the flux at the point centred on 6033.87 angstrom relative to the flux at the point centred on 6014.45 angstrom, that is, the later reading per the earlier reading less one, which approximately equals 0.11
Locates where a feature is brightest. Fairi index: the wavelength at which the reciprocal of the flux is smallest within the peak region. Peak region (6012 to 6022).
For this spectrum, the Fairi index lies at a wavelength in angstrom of 6015.83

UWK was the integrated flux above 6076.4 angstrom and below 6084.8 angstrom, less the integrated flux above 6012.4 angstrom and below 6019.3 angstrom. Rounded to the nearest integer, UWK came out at 7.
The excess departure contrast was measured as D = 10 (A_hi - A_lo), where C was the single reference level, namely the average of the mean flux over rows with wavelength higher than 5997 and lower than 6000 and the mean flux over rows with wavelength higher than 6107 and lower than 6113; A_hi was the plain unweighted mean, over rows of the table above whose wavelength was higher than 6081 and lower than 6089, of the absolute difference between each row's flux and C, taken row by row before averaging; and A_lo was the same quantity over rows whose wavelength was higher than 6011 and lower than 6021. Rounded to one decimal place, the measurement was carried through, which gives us -1.8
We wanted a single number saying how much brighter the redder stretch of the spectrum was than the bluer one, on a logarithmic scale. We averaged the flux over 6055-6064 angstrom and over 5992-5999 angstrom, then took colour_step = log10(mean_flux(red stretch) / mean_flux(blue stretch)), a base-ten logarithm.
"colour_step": -0.03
